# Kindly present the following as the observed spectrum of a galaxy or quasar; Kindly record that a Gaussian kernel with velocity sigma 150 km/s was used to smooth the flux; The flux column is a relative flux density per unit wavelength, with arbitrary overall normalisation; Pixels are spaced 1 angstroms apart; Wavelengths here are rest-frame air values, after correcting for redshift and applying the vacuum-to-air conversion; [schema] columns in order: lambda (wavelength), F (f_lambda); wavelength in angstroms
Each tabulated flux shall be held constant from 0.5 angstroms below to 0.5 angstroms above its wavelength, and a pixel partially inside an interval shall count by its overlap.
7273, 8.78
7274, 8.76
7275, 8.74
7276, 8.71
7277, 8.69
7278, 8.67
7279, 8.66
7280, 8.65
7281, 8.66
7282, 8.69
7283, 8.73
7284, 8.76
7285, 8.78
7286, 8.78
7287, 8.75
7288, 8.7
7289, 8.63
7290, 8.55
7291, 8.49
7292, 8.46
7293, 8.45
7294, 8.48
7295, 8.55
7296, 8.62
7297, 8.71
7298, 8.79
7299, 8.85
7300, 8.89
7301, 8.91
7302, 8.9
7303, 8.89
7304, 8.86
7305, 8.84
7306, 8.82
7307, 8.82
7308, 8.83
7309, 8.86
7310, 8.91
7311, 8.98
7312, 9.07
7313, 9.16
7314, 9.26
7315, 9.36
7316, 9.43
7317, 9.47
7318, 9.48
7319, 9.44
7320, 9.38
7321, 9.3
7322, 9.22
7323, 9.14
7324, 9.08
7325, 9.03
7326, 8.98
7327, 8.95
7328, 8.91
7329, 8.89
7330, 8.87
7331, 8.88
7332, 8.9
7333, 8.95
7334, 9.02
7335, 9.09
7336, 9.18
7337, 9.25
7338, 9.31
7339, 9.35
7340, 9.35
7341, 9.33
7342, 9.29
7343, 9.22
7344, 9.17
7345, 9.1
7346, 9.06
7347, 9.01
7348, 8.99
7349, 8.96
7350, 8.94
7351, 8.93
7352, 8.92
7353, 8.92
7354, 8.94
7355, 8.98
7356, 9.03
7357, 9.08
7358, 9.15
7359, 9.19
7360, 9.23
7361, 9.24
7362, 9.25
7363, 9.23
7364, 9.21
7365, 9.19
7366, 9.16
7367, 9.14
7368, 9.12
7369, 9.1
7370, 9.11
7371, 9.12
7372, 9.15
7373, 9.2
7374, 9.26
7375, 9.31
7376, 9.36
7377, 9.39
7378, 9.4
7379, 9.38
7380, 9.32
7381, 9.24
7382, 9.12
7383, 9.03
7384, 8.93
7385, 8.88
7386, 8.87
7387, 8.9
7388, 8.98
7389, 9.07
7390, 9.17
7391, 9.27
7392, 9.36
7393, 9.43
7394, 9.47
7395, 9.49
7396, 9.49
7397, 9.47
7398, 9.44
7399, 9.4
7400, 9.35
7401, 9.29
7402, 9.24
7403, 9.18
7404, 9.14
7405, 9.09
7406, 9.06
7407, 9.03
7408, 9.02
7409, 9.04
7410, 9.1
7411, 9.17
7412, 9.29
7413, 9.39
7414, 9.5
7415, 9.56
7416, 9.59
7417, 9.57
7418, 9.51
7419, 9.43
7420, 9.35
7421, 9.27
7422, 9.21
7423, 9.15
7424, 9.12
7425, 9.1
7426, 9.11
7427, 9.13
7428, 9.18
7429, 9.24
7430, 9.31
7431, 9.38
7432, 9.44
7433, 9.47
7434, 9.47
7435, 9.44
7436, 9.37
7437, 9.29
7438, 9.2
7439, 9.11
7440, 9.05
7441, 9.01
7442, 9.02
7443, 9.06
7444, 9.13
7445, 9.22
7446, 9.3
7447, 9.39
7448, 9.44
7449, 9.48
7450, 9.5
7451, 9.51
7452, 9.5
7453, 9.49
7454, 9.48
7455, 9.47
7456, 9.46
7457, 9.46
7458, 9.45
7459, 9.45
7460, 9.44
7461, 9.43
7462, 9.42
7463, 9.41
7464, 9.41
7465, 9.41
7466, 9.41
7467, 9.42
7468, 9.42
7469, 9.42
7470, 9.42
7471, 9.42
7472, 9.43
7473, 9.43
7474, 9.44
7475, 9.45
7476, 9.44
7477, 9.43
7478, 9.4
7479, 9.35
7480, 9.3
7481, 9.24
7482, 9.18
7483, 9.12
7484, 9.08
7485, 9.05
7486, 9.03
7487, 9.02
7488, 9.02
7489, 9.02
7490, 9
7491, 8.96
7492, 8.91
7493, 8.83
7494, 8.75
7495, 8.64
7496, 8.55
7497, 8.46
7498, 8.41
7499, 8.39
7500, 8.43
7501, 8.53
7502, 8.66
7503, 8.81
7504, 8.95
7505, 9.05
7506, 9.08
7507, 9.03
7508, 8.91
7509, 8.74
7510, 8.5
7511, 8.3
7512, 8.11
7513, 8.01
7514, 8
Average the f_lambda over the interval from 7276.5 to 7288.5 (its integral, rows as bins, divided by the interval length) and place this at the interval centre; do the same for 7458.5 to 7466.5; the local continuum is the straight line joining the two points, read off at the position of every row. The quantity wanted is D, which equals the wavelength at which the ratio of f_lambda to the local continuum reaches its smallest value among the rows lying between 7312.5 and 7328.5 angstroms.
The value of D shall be 7328 angstroms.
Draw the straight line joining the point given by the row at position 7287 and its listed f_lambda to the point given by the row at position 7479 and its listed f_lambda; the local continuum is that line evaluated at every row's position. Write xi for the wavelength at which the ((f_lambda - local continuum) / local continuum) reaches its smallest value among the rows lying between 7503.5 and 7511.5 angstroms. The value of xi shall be 7511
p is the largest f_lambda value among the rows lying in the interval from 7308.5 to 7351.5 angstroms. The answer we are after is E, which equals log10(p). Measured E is 0.977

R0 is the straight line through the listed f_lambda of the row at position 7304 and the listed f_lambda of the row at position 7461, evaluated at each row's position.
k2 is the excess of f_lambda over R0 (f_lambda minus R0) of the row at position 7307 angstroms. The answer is -0.051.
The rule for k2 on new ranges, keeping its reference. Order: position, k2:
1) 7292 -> -0.356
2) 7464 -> -0.031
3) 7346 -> 0.048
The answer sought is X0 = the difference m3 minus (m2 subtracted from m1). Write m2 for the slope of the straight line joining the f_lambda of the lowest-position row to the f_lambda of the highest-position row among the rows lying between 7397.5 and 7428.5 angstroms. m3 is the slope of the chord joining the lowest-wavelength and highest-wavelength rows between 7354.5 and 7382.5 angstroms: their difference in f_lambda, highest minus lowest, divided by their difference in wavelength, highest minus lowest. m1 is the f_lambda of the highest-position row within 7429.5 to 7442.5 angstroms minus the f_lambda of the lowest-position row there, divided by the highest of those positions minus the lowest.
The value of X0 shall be 0.02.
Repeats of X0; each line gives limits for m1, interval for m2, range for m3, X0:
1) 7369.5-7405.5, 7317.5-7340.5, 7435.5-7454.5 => 0.00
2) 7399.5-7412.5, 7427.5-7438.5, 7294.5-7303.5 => 0.05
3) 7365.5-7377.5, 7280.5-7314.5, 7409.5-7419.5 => 0.03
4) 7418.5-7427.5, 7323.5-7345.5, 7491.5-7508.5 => 0.04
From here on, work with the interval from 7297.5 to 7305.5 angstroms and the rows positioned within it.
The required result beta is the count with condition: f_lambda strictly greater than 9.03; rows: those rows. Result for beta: 0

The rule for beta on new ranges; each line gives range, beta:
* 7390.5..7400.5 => 10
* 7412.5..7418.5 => 6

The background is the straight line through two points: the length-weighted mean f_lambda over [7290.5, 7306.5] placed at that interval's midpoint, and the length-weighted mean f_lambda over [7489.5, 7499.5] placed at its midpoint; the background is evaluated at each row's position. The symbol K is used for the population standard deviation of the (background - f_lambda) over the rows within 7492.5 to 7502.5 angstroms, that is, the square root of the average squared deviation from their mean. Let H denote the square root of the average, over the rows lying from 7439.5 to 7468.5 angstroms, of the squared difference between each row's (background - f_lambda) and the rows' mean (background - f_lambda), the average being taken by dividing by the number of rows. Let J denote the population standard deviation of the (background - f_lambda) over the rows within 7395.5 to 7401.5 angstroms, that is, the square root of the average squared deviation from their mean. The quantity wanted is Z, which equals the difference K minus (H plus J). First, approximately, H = 0.16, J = 0.07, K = 0.143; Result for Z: -0.082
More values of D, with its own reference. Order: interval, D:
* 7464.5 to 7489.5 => 7489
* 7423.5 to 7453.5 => 7441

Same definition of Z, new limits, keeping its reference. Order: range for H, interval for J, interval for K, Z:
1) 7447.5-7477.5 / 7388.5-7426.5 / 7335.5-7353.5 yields -0.044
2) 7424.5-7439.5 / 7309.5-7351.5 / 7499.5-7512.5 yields -0.023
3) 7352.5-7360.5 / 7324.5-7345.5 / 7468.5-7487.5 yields -0.121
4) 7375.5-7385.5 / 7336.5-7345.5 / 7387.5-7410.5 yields -0.099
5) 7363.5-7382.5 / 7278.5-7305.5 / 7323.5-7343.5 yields -0.070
